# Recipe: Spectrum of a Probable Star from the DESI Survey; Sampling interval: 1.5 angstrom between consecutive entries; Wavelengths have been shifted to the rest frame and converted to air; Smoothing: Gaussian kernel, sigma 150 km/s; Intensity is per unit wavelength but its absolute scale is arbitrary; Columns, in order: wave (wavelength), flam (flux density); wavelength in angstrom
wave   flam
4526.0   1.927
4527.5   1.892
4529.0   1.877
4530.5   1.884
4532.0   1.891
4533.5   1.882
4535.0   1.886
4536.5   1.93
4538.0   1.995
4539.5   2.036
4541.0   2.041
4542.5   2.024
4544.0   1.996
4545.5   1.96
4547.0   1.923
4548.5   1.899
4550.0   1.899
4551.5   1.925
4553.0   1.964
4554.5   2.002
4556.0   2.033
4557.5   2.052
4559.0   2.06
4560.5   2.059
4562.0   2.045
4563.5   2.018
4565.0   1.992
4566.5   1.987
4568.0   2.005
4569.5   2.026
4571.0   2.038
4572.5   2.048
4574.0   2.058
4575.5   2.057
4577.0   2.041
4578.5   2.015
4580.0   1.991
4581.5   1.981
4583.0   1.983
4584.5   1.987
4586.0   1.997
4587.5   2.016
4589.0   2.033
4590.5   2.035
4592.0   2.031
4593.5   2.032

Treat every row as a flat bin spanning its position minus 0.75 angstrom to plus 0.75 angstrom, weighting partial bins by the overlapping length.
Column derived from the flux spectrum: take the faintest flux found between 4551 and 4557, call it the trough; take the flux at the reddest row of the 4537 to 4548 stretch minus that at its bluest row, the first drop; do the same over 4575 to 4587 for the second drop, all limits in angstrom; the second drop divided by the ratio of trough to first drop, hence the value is 0.0022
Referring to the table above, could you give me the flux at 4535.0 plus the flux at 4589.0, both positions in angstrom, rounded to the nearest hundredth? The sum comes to 3.92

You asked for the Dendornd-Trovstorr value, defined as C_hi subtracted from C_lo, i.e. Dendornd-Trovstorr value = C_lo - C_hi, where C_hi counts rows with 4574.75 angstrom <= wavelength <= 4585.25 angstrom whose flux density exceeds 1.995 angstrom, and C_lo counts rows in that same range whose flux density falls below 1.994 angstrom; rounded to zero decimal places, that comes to 1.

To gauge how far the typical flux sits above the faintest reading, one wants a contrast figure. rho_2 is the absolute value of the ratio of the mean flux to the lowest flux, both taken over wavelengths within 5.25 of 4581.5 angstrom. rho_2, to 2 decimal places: 1.01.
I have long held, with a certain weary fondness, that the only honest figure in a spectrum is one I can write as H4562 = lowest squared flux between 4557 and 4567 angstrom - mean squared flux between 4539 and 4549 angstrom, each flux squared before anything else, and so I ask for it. 0.01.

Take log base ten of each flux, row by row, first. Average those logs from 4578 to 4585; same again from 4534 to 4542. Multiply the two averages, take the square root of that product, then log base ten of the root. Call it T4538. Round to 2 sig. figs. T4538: -0.53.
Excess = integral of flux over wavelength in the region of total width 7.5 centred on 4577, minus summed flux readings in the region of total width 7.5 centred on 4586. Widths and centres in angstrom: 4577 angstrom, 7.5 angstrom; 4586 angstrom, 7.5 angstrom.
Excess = 5.2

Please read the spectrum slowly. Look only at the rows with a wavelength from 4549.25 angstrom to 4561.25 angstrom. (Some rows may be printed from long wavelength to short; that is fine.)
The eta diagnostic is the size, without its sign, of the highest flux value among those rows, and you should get 2.06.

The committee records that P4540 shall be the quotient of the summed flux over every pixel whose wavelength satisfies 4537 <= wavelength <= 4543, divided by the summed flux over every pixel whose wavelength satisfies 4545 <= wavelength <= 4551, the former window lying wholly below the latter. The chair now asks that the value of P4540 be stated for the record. 1.05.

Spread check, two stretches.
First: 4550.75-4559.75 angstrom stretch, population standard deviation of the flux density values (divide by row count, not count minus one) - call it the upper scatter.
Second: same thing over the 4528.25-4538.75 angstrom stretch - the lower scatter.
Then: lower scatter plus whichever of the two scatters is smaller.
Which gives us 0.079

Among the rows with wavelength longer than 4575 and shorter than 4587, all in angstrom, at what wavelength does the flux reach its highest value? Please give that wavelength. 4575.5 angstrom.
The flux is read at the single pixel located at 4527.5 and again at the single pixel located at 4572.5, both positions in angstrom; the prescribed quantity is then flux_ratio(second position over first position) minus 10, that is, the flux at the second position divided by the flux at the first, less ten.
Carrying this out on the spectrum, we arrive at -8.918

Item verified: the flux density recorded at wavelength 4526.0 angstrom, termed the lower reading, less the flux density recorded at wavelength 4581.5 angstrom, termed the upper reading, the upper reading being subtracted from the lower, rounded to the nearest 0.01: -0.05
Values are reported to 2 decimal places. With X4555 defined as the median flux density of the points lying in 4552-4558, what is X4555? 2.02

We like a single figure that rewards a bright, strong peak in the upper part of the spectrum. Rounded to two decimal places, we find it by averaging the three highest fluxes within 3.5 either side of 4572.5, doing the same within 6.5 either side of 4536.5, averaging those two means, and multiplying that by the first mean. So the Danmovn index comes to 4.20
